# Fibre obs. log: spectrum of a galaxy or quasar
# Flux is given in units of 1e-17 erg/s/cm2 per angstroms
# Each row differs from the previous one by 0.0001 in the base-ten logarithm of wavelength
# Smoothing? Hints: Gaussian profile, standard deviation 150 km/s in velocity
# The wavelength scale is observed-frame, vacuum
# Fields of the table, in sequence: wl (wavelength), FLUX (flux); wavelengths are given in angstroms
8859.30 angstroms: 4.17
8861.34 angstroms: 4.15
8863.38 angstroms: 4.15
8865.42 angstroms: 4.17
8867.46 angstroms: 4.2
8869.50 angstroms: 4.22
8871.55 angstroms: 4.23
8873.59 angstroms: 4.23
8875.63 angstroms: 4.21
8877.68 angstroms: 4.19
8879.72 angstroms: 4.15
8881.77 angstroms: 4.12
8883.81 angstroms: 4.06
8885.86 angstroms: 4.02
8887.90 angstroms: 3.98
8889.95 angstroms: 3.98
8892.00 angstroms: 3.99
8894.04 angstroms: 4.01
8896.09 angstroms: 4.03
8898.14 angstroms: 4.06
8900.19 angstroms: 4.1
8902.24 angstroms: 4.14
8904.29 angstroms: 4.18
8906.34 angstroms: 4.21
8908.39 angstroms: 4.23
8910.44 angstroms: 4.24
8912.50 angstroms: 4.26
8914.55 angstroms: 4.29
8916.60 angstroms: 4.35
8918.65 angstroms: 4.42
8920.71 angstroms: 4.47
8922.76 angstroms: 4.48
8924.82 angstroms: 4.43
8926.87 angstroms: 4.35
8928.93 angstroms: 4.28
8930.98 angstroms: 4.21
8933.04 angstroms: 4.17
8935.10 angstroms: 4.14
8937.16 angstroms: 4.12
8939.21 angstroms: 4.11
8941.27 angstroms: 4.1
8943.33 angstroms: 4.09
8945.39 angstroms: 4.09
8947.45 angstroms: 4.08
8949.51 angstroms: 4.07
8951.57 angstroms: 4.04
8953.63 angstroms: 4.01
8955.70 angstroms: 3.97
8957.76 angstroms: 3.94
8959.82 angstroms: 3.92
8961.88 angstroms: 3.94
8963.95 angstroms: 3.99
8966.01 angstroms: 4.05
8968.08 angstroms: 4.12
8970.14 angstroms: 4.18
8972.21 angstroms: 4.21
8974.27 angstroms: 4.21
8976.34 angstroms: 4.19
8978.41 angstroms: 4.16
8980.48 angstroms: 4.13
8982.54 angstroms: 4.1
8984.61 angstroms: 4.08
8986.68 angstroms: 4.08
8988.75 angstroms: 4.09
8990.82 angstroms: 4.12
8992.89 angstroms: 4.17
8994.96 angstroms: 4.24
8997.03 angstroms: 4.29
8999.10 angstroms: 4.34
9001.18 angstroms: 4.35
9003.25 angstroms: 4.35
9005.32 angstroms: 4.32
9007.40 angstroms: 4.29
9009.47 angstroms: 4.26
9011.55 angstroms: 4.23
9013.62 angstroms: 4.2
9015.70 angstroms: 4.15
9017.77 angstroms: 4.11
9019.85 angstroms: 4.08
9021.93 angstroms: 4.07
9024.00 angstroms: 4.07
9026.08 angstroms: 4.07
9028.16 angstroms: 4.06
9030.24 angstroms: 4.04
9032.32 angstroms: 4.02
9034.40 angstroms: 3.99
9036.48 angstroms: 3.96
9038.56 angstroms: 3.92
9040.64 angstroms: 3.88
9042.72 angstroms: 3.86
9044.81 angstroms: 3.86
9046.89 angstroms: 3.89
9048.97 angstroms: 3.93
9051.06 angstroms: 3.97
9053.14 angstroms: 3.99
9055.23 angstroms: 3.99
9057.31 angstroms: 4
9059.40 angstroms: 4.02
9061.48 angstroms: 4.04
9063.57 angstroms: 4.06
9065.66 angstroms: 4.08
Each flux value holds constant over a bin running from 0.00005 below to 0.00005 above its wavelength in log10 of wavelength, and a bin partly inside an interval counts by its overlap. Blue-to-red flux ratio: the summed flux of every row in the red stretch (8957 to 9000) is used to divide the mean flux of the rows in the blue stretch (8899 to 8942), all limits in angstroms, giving 0.0491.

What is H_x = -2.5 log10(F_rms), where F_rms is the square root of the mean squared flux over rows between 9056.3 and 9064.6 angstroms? -1.51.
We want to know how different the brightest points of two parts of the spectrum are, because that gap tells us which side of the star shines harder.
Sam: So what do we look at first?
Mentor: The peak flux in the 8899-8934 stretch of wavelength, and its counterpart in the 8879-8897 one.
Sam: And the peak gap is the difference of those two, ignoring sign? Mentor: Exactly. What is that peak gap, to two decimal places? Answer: 0.33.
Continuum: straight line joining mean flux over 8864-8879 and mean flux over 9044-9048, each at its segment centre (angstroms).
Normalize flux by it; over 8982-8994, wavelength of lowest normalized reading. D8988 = 8984.61 angstroms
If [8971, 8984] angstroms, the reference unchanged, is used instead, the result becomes 8982.54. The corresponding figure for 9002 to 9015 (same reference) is 9013.62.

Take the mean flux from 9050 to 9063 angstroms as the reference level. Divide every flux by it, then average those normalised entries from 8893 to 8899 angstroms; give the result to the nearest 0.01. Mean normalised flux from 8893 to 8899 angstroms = 1.01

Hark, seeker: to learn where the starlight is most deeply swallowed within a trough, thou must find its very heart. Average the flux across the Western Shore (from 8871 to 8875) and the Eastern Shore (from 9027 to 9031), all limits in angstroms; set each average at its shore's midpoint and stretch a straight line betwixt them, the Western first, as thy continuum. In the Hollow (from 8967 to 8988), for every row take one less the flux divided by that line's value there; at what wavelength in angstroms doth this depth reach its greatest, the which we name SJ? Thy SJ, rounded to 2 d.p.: 8984.61 angstroms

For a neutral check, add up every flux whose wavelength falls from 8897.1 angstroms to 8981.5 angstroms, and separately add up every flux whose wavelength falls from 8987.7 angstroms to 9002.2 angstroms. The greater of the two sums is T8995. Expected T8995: 171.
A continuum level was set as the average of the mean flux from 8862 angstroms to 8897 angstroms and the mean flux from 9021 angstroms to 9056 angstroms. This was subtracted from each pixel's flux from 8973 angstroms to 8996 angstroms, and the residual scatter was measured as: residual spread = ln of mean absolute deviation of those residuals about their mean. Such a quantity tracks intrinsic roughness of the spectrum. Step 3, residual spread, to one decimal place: -3.1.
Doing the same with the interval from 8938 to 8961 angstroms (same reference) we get -2.9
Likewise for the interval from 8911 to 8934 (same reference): -2.4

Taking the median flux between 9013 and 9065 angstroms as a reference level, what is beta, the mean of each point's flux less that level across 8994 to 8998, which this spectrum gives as 0.25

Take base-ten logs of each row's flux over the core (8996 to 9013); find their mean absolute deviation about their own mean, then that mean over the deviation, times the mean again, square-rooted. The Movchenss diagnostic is 10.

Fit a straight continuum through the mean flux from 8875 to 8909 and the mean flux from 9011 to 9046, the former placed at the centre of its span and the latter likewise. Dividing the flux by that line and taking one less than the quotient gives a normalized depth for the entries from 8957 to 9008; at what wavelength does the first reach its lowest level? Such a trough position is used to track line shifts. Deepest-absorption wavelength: 8959.82 angstroms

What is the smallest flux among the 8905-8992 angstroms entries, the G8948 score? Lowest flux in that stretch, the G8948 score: 3.92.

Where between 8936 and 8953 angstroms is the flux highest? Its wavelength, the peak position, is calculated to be 8937.16 angstroms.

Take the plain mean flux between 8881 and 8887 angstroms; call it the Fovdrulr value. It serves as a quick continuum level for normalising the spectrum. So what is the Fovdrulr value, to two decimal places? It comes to 4.07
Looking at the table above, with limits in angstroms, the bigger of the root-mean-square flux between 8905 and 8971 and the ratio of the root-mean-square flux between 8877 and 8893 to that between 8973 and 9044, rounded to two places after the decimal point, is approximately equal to 4.17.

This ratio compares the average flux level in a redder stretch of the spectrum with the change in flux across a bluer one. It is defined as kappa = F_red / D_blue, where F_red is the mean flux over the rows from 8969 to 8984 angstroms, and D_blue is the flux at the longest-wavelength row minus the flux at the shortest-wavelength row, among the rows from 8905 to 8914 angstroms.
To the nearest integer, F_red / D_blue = 83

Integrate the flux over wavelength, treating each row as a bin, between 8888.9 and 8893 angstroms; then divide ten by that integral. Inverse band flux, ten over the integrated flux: 0.613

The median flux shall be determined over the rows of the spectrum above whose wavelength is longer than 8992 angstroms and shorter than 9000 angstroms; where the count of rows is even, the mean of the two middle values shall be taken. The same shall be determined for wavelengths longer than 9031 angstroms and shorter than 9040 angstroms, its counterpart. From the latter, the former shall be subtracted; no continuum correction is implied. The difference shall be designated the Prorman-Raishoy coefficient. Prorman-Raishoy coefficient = -0.29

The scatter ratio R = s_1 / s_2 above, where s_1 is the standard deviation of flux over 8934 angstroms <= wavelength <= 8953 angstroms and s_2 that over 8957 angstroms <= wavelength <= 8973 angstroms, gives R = 0.3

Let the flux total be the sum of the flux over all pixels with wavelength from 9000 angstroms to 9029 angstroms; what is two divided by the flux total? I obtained 0.0341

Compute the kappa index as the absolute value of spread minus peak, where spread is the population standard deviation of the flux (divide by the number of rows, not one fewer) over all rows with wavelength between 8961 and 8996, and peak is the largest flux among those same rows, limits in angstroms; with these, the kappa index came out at 4.16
